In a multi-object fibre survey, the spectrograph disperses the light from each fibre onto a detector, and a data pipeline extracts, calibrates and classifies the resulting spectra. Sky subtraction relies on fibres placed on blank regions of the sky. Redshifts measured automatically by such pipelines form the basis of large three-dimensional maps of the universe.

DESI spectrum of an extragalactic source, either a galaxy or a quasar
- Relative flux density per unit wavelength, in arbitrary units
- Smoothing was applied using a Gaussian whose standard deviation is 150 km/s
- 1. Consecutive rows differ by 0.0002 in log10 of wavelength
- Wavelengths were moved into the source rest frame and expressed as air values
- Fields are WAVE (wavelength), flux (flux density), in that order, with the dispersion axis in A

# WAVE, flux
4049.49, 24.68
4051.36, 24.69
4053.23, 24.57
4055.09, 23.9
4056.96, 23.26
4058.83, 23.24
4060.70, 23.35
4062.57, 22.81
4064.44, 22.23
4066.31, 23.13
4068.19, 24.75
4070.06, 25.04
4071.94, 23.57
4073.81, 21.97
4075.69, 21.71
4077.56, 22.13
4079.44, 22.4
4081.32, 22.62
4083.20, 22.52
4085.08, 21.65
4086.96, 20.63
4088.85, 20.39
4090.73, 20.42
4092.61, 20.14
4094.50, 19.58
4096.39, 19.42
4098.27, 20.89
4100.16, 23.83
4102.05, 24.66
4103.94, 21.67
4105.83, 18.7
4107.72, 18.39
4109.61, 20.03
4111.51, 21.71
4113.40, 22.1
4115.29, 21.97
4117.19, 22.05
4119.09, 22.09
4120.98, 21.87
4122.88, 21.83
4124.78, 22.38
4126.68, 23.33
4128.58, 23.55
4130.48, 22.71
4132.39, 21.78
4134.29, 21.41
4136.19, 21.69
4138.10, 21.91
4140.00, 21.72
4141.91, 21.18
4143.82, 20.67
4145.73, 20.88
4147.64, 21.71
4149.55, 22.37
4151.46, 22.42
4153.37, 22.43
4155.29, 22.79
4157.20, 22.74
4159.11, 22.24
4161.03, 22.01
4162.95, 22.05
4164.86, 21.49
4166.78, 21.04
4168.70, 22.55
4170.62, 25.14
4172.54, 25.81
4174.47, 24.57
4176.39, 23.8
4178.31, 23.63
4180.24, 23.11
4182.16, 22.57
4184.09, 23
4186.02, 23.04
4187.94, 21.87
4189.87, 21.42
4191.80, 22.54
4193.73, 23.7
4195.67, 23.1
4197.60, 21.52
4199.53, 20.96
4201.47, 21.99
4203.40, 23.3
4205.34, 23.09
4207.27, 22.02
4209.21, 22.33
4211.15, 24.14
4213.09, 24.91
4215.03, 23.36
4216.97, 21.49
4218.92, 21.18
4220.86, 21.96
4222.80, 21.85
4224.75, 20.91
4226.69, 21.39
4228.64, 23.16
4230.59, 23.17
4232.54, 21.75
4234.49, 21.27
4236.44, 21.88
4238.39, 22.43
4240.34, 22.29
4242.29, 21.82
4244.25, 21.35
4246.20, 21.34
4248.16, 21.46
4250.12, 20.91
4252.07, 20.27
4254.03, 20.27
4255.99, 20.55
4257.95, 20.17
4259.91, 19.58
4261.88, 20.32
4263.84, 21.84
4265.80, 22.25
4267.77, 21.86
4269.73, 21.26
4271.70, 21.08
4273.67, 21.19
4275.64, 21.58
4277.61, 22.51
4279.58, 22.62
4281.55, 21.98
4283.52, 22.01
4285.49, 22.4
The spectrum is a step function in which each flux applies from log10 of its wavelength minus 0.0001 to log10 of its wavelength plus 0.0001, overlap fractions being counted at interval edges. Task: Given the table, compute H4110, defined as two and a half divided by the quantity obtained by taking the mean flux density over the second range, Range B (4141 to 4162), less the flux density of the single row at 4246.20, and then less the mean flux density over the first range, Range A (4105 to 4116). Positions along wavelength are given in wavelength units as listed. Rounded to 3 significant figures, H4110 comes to -0.126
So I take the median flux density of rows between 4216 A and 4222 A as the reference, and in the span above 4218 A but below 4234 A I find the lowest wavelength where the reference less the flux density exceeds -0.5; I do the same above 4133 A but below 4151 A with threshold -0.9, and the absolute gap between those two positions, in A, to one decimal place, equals 84.6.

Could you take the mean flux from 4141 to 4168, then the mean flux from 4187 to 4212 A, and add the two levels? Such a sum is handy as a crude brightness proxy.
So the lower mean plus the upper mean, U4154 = 44.3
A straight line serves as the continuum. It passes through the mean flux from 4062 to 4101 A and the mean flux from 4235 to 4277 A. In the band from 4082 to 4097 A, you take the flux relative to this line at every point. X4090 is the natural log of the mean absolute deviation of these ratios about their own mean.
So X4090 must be -3.4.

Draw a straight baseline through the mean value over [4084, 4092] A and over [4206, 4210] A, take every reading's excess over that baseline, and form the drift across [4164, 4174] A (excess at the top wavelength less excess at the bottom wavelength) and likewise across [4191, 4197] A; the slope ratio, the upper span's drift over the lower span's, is 0.1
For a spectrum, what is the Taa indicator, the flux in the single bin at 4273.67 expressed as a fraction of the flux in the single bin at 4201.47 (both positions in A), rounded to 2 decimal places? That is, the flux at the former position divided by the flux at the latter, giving 0.96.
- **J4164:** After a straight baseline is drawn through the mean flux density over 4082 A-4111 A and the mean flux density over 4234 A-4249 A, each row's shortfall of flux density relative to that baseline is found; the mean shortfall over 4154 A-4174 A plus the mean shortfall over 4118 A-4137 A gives -2.7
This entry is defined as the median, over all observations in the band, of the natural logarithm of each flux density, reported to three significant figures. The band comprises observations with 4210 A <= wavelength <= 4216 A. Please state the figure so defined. 3.18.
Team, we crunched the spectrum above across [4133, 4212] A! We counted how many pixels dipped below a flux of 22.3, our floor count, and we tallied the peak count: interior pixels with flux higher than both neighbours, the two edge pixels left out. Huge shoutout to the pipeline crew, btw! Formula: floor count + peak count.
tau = 26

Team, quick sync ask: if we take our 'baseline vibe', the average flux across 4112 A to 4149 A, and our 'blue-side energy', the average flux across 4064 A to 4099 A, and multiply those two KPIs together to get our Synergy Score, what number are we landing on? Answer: 479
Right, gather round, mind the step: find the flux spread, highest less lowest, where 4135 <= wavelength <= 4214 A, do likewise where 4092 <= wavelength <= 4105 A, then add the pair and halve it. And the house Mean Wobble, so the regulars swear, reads 5.2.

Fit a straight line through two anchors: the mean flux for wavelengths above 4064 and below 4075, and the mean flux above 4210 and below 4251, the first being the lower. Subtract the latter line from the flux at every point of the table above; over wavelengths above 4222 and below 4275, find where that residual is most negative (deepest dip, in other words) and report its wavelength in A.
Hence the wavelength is 4259.91 A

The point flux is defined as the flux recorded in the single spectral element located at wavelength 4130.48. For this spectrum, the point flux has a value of 22.71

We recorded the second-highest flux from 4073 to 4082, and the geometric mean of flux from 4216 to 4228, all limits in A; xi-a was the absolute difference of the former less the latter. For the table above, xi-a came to 0.9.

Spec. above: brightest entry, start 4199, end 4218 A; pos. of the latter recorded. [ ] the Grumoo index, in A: 4213.09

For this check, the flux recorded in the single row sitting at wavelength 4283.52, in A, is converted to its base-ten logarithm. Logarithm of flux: 1.34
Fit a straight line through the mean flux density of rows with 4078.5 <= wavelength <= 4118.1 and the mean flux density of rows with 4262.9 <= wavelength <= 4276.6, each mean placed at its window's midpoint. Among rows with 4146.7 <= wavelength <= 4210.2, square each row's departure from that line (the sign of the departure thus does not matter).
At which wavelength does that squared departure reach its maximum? 4172.54 A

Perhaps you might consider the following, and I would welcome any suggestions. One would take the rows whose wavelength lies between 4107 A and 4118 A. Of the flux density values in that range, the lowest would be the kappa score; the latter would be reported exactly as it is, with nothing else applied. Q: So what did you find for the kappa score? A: 18.39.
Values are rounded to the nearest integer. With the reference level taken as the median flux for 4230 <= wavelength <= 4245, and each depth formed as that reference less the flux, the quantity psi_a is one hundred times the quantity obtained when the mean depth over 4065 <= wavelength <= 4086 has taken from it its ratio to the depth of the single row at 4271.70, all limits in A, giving 30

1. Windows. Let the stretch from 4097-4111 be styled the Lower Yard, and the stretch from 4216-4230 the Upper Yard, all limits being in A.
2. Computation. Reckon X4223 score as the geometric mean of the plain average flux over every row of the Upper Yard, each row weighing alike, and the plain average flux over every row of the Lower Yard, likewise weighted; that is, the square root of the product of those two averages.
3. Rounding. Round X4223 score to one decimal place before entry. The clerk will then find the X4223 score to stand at 21.4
